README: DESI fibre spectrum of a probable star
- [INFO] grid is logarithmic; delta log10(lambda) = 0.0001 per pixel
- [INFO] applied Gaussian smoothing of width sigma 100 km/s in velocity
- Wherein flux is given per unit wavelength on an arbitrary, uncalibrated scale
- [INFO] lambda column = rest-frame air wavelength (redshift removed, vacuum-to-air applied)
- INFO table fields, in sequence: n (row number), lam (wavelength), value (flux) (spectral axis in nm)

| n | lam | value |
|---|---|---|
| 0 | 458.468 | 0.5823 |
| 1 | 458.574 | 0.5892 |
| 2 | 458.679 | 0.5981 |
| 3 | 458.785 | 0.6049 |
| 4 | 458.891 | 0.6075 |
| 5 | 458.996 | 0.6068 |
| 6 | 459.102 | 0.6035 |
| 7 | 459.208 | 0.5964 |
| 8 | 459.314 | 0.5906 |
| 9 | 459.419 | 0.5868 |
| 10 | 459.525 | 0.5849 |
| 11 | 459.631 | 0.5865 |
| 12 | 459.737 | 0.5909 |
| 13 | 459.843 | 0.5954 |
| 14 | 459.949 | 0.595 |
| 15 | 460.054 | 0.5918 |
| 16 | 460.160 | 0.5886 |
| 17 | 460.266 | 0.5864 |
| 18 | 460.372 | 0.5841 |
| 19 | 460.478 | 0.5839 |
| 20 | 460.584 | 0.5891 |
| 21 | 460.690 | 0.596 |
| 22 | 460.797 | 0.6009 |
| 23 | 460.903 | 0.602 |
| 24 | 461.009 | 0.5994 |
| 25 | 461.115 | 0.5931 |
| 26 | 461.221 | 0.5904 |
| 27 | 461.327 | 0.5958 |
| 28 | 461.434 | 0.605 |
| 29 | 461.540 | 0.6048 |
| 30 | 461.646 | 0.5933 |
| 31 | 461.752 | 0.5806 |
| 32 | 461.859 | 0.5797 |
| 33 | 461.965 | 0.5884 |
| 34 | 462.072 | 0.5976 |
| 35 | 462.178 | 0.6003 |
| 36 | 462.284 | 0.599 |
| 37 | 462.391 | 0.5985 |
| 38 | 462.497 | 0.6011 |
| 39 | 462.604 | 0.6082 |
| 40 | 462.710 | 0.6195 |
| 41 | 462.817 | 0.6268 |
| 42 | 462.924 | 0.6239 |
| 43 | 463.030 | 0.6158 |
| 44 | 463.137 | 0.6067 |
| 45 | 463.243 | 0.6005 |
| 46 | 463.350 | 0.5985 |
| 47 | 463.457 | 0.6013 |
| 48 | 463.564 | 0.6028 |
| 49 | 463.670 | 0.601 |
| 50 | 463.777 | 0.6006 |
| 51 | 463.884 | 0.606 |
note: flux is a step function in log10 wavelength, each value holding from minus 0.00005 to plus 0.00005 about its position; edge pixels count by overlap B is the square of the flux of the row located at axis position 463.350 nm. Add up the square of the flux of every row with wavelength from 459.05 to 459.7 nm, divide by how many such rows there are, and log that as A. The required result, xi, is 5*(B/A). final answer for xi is 5.12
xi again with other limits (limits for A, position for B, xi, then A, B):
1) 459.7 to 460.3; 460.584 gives 4.96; 0.350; 0.347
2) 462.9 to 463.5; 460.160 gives 4.69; 0.369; 0.346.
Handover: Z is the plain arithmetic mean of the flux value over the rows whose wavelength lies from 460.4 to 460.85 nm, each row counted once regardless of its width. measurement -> 0.592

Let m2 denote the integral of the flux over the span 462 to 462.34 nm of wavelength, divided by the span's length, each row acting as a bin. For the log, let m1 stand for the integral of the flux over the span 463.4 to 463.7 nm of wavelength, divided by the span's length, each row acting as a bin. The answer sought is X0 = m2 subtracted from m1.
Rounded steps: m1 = 0.602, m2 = 0.5978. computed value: 0.0042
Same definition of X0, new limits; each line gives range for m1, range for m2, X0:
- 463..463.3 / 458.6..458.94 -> 0.0047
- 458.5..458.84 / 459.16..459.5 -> 0.0044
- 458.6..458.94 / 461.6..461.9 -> 0.0183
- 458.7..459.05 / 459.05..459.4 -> 0.0088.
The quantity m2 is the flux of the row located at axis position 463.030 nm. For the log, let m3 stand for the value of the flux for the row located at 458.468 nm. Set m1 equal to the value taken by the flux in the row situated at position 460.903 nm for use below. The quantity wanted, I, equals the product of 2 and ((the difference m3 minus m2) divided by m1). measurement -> -0.111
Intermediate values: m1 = 0.602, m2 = 0.6158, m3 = 0.5823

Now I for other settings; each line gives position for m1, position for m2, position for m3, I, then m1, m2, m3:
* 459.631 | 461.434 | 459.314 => -0.049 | 0.5865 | 0.605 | 0.5906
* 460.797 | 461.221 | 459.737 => 0.002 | 0.6009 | 0.5904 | 0.5909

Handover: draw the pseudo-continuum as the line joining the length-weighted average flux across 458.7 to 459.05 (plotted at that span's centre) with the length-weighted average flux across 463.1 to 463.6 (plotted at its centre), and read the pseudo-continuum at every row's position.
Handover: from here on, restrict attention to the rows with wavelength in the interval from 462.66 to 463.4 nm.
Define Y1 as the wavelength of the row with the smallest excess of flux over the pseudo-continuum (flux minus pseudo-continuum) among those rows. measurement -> 463.350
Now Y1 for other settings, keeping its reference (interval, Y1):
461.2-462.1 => 461.859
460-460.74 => 460.478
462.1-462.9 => 462.391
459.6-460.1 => 459.631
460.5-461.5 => 460.584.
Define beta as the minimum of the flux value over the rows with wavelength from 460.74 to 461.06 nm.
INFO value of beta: 0.5994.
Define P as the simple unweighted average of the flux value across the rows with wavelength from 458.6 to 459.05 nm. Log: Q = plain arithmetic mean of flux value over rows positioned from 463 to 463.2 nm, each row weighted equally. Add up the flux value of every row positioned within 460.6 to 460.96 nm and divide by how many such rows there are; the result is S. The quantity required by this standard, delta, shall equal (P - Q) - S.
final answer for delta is -0.607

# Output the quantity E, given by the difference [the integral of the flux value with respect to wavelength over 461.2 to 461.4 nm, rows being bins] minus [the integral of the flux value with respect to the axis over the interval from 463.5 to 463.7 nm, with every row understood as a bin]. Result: -0.002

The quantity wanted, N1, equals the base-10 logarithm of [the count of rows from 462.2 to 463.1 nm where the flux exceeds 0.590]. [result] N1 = 0.90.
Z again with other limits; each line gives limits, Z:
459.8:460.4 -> 0.590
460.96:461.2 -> 0.596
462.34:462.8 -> 0.607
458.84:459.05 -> 0.607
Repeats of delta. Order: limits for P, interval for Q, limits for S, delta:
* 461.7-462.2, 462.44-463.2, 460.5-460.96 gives -0.622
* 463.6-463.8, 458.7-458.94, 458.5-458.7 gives -0.599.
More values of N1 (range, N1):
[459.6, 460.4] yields 0.60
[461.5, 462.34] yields 0.70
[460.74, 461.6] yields 0.90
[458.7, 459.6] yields 0.78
